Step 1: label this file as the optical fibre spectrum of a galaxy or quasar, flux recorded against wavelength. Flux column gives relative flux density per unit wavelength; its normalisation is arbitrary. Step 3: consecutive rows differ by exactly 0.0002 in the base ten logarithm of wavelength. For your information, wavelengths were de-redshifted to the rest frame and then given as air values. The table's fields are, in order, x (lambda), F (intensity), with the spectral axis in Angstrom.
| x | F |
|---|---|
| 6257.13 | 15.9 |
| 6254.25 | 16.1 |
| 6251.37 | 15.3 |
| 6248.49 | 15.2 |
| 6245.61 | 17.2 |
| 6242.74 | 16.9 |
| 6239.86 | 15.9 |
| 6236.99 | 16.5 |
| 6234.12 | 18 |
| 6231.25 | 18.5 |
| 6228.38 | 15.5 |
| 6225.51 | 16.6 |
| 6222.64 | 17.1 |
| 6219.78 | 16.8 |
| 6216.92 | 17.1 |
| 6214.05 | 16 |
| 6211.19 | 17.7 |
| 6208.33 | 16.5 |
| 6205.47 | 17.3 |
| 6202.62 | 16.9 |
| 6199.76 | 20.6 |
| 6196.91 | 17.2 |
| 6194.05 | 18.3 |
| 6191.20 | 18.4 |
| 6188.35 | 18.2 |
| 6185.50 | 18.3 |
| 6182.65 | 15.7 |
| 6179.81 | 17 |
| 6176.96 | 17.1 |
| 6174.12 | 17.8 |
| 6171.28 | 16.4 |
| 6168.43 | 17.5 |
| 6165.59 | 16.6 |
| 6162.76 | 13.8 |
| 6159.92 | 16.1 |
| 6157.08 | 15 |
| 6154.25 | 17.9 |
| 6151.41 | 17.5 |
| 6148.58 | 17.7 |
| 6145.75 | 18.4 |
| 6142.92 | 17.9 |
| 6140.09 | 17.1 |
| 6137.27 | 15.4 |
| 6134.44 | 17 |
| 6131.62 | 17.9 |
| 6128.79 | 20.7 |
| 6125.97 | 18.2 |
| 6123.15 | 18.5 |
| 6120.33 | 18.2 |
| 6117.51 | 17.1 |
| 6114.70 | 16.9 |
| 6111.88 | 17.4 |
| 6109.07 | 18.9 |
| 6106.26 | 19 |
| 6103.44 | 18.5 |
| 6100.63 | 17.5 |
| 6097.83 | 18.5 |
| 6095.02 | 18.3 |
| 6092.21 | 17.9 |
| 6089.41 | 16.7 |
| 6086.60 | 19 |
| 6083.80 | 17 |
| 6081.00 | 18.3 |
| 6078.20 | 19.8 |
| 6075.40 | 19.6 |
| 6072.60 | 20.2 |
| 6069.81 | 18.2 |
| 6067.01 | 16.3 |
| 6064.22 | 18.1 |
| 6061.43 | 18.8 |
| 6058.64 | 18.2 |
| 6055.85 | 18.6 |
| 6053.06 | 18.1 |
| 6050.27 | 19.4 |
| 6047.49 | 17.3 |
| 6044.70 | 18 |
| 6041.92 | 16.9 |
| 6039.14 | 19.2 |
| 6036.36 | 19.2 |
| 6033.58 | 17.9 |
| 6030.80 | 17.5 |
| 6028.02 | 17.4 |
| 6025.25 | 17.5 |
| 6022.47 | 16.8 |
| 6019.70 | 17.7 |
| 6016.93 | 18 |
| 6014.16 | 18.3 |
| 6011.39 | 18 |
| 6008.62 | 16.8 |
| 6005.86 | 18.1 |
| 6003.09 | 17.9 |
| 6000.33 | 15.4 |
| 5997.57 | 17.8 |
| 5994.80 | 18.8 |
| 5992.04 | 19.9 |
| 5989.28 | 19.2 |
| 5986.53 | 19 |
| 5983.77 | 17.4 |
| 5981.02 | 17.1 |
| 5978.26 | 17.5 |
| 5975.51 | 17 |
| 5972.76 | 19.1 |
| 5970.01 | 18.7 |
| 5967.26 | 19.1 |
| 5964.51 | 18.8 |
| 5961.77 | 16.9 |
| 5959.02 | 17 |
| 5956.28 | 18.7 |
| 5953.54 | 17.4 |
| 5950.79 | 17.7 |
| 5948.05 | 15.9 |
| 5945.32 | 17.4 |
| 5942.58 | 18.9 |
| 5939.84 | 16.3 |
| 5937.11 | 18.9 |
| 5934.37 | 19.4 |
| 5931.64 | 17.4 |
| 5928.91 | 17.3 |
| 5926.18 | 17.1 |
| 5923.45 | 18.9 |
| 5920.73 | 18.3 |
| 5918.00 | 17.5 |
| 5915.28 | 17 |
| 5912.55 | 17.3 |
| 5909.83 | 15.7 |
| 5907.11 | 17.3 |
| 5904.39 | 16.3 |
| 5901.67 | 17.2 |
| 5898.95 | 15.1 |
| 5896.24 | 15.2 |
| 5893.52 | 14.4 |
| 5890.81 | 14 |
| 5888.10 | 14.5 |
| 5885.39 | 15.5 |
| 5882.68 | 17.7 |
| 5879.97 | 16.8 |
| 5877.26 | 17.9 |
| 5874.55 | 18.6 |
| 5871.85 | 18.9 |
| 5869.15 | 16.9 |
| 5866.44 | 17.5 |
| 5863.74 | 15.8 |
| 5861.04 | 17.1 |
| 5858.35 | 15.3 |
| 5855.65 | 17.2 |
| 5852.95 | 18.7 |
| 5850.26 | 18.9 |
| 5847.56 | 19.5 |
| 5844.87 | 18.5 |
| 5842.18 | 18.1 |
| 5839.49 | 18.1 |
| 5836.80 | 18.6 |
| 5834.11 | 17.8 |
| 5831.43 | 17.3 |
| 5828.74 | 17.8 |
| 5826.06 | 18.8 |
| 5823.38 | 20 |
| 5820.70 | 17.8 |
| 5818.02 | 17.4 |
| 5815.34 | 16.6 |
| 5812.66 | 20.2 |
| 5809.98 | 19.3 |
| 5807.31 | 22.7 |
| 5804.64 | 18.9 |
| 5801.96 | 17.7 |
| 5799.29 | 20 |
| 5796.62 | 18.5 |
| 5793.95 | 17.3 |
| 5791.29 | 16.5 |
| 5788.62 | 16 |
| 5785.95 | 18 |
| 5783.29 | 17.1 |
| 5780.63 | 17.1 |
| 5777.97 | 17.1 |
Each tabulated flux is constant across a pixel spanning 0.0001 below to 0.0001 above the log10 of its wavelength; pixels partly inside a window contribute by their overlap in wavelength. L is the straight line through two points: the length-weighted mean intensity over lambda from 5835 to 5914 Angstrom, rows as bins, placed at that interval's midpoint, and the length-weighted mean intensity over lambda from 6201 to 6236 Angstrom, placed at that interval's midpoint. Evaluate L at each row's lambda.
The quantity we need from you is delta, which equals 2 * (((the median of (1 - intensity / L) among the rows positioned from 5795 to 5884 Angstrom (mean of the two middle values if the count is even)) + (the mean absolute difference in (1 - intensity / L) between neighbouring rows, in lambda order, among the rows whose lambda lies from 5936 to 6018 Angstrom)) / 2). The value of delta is 0.00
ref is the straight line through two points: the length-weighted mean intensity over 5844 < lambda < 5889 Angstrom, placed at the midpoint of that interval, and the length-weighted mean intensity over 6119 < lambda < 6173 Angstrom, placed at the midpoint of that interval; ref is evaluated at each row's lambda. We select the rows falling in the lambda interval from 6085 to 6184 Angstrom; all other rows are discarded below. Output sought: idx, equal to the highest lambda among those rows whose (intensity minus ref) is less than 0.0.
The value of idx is 6182.65 Angstrom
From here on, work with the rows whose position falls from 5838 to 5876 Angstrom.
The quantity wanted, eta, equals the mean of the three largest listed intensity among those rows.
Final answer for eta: 19.1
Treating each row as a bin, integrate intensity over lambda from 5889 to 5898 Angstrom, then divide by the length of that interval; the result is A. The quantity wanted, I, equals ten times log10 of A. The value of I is 11.63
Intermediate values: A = 14.6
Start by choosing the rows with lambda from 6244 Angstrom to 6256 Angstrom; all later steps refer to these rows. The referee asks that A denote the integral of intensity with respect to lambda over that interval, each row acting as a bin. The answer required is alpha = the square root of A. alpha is 13.8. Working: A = 192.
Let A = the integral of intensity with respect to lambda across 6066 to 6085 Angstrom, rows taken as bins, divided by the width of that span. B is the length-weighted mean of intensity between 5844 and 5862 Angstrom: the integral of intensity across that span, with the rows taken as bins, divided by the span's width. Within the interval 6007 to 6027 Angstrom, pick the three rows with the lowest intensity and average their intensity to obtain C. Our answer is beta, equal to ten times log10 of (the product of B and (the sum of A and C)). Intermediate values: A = 18.5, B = 17.89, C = 17.0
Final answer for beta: 28.0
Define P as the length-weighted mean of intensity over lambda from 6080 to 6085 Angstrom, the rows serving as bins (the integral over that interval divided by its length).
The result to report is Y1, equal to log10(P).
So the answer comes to 1.25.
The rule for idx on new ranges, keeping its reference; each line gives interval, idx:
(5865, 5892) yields 5890.81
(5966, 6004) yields 6000.33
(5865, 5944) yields 5939.84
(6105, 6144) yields 6140.09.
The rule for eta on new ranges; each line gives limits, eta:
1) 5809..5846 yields 19.8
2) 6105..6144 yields 19.5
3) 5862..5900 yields 18.5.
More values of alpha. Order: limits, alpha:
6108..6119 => 13.9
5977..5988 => 14.0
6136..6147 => 13.8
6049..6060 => 14.3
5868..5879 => 14.1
